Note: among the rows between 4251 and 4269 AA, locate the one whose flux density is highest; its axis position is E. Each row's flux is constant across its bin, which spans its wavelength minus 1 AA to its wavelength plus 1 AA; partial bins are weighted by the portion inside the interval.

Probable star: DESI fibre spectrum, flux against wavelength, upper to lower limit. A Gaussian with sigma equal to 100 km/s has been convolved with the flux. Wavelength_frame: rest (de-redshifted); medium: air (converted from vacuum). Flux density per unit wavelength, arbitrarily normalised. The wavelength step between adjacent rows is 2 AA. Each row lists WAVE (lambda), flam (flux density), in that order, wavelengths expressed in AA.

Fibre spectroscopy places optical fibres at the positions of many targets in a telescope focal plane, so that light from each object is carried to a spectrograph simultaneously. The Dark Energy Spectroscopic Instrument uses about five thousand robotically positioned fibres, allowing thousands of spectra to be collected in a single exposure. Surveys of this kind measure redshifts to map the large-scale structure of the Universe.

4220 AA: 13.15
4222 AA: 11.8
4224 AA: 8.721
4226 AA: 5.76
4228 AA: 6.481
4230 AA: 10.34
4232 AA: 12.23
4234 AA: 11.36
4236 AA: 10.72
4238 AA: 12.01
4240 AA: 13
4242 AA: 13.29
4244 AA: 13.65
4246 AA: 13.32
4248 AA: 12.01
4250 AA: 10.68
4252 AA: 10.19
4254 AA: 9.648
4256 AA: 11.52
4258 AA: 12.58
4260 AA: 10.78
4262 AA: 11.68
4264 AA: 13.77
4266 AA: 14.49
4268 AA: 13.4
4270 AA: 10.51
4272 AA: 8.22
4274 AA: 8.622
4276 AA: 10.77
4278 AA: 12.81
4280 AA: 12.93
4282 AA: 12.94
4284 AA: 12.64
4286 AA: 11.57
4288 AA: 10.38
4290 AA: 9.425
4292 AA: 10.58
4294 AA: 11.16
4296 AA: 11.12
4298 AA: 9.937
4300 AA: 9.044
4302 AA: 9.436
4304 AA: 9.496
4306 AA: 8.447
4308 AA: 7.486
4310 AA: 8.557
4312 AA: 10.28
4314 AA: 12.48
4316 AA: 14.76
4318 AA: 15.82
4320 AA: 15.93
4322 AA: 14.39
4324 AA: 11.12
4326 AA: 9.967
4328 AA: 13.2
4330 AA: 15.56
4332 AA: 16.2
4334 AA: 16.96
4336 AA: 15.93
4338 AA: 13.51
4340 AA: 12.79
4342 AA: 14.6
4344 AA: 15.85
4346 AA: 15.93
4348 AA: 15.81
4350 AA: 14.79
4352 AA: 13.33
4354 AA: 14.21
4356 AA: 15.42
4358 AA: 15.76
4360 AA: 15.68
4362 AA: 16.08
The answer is 4266 AA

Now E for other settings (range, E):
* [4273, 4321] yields 4320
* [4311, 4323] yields 4320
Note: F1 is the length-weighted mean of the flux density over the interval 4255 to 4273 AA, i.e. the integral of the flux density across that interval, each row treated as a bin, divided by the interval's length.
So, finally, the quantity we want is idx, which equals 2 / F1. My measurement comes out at 0.168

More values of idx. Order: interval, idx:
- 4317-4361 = 0.136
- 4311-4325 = 0.148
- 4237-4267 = 0.164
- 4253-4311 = 0.185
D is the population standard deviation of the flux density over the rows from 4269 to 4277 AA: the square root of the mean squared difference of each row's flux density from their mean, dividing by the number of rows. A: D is 1.1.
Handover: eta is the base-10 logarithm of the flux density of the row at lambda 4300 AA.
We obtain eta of 0.96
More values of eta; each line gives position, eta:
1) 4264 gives 1.14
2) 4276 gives 1.03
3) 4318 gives 1.20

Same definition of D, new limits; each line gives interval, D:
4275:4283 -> 0.9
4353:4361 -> 0.6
